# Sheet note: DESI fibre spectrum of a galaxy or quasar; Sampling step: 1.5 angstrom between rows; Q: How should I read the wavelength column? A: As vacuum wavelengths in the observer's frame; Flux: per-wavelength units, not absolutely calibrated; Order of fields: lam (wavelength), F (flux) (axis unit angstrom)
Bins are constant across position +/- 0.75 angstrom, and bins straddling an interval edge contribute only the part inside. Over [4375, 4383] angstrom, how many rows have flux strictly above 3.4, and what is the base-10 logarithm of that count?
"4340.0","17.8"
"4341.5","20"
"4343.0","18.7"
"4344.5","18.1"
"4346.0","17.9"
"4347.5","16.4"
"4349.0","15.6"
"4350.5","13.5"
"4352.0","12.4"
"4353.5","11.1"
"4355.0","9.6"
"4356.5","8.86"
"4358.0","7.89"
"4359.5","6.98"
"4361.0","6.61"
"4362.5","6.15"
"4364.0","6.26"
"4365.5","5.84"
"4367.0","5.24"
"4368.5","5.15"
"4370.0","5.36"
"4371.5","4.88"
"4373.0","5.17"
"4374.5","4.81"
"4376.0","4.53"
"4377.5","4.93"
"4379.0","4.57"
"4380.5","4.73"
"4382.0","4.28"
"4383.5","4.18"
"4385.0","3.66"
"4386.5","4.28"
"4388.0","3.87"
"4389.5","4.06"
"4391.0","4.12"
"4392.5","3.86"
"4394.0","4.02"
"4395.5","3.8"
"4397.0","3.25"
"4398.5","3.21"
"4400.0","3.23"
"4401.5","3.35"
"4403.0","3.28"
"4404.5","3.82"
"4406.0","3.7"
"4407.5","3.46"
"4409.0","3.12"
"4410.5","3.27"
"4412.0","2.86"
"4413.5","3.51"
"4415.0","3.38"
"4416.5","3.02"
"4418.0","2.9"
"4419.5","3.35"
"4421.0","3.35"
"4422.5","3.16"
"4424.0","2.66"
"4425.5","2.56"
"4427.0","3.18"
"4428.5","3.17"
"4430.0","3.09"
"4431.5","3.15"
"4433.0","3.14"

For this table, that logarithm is 0.7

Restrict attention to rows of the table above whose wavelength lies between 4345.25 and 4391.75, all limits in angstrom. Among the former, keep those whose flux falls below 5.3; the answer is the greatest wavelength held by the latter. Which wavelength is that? 4391.0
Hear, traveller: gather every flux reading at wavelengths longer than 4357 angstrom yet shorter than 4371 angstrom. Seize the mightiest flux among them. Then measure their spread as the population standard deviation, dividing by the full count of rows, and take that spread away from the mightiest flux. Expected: 7.0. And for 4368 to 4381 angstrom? 5.1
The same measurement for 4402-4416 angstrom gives 3.5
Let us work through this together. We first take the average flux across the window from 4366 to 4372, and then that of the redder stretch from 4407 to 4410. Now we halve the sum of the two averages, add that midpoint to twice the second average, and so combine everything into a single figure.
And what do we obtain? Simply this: 10.8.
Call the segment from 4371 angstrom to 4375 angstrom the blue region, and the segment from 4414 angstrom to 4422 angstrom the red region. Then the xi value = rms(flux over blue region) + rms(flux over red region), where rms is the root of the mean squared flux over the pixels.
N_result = 8.2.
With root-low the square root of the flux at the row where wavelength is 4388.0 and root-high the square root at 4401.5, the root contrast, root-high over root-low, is 0.93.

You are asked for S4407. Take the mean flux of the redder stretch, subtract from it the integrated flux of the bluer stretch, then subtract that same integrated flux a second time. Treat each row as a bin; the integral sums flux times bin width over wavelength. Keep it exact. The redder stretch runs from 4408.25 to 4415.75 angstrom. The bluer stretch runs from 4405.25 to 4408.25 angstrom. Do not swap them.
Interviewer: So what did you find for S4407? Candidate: -18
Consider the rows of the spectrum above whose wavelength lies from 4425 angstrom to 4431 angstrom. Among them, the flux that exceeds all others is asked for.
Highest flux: 3.18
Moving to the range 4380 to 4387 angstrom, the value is 4.73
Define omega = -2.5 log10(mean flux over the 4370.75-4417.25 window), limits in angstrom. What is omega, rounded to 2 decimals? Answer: -1.47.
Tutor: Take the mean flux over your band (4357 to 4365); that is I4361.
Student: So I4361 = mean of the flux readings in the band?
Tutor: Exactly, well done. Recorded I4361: 6.8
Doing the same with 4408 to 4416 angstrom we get 3.2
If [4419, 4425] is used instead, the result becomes 3.1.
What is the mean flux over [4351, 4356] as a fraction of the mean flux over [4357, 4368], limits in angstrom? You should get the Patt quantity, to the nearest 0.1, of 1.7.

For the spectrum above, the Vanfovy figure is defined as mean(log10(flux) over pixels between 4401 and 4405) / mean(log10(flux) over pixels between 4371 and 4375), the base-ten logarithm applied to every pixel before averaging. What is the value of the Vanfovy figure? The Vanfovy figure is 0.78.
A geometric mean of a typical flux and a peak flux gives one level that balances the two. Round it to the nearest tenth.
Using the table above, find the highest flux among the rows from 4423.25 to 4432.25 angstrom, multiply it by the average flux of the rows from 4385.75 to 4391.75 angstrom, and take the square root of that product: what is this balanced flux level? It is 3.6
